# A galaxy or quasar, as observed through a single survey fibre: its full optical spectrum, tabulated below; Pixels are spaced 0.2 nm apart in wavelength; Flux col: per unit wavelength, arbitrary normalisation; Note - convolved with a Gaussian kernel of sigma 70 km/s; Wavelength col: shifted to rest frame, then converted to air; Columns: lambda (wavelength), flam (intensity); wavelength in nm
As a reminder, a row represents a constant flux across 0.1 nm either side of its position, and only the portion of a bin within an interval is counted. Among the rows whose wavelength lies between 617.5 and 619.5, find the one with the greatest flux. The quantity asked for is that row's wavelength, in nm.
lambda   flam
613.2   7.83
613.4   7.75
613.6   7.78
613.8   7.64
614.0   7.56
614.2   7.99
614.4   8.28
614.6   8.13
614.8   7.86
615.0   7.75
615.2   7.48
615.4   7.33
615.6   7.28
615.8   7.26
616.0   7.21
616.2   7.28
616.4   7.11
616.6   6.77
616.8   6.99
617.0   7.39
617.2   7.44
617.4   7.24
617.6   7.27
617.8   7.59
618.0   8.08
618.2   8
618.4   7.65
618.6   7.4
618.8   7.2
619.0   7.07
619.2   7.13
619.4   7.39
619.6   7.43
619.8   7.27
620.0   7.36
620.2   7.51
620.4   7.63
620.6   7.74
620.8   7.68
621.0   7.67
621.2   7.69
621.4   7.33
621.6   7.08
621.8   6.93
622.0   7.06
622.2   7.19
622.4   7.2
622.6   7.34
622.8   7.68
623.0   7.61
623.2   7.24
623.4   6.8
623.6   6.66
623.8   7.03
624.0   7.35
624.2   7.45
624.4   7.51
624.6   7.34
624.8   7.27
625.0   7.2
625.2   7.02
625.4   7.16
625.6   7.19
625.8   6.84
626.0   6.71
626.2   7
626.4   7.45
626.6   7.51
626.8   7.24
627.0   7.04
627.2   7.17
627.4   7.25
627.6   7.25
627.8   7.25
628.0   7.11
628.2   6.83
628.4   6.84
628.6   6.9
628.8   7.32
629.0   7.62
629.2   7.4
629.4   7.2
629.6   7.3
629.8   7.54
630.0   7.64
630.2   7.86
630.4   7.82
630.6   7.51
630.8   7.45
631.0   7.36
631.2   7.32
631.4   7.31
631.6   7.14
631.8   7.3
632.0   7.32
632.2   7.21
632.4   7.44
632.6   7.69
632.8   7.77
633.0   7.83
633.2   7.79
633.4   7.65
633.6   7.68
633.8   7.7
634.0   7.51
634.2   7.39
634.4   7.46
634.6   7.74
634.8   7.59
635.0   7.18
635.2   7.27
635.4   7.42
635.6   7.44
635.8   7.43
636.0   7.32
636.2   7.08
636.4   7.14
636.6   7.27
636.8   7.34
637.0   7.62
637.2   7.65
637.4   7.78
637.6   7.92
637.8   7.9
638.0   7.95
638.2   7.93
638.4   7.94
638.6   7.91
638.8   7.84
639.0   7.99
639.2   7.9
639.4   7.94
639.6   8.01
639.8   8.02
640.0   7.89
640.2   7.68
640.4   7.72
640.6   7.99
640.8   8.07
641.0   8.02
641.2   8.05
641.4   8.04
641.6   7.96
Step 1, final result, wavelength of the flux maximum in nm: 618.0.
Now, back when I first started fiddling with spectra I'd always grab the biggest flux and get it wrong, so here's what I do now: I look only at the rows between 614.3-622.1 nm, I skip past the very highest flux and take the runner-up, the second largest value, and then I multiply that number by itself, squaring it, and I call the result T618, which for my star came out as 66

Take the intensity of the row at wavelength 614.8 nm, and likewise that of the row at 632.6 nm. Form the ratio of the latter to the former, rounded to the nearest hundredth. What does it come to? 0.98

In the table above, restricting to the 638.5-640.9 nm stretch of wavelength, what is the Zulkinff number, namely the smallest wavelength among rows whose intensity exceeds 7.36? 638.6 nm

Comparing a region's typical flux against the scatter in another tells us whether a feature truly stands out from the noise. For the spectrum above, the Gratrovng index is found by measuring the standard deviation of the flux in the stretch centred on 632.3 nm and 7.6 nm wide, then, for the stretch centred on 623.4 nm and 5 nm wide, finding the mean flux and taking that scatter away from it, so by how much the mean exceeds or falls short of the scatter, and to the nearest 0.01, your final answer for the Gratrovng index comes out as 7.01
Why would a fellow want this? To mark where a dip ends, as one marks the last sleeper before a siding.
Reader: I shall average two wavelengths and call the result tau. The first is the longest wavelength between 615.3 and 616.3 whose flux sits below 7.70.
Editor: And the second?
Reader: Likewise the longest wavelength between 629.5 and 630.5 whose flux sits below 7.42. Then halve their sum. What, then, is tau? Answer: 622.90 nm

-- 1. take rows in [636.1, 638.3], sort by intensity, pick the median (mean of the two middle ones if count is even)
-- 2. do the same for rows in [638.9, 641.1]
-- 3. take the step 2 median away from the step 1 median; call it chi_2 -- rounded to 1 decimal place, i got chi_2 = -0.3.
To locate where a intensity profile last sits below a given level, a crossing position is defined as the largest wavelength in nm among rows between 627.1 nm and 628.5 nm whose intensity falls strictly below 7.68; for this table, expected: 628.4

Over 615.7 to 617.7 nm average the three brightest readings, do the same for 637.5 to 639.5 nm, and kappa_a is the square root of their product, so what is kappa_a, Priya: 7.66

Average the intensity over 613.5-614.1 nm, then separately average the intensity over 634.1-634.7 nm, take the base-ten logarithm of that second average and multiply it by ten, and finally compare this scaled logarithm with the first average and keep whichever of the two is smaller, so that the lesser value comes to 7.7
